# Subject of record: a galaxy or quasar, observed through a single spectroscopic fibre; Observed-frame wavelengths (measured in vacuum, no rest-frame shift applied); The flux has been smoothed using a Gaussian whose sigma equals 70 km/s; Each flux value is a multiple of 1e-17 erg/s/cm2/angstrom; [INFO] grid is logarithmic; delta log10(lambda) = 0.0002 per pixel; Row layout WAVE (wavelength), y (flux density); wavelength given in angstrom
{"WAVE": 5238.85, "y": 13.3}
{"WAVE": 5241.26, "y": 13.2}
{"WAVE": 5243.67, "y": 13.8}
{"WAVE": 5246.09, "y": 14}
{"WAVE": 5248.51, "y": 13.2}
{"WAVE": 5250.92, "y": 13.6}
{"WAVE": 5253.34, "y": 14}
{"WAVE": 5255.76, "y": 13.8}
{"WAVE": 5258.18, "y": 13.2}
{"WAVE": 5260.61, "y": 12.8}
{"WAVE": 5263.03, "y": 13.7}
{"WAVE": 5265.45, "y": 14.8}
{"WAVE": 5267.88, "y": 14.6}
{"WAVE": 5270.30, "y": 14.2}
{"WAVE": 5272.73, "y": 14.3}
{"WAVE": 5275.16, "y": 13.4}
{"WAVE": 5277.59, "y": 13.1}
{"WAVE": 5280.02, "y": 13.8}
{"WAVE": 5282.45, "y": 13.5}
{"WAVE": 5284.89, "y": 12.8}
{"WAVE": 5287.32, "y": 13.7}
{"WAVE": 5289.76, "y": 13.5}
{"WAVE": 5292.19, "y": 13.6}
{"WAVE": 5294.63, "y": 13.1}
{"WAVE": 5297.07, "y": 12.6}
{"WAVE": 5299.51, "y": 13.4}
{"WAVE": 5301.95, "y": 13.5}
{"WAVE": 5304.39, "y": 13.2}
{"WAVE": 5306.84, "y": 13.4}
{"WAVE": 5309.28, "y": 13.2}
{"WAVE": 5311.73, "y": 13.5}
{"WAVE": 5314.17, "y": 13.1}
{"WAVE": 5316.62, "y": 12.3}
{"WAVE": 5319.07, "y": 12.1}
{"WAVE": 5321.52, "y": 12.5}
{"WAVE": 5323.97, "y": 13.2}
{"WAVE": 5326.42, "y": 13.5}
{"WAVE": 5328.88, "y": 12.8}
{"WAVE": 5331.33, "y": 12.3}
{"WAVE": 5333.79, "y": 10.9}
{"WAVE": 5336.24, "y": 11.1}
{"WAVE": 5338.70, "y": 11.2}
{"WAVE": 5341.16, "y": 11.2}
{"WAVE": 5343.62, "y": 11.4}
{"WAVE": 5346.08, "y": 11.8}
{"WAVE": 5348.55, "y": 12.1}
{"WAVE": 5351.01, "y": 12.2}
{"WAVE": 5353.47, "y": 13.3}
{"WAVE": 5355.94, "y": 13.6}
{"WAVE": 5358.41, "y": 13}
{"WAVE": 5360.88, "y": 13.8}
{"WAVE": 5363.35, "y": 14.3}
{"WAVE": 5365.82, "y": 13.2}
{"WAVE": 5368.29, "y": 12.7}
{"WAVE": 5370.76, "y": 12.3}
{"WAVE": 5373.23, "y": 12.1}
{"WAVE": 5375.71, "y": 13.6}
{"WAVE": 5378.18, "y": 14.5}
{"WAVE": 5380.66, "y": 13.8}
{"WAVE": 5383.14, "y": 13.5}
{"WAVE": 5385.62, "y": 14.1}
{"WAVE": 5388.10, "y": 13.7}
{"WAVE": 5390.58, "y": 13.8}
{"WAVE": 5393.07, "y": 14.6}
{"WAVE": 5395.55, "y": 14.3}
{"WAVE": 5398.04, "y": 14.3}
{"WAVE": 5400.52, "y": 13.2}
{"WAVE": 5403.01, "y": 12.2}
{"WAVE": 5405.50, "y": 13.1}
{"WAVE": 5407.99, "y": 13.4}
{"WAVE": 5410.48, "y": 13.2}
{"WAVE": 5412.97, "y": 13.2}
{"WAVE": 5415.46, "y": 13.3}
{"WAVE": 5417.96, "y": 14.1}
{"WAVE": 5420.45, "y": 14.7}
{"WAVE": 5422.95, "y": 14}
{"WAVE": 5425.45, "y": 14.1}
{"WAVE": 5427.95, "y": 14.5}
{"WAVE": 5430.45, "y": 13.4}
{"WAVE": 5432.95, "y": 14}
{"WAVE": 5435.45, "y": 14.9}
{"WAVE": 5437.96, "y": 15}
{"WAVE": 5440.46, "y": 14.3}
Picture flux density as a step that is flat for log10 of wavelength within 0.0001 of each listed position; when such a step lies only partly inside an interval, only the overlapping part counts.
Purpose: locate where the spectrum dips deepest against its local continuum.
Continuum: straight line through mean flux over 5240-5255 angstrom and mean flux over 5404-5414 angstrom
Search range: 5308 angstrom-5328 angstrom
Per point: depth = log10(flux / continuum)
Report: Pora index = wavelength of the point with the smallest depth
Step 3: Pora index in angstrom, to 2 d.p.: 5319.07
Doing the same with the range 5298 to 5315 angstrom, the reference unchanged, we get 5314.17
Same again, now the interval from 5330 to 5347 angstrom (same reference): 5333.79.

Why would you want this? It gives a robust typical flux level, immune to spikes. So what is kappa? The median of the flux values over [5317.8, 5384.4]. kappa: 12.7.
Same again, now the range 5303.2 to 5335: 13.1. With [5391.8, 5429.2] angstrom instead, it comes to 14.0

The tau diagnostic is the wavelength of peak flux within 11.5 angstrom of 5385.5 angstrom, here 5393.07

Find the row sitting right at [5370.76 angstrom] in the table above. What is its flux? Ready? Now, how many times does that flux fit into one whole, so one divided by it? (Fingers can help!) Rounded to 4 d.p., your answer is 0.0813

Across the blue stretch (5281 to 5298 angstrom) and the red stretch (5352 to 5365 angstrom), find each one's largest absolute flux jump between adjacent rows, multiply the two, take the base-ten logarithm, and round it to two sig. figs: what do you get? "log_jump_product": -0.14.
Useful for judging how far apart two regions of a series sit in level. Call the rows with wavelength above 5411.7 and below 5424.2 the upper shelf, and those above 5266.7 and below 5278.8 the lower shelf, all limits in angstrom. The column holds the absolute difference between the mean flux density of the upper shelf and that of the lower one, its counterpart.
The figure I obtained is 0.06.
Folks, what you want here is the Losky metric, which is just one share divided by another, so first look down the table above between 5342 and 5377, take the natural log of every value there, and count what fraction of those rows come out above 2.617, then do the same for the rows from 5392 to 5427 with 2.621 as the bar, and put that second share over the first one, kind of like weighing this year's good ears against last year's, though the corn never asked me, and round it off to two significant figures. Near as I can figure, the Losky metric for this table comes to 3.5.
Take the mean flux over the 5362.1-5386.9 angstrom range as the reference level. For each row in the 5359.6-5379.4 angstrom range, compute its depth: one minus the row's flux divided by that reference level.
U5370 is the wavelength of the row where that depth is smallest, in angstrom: 5378.18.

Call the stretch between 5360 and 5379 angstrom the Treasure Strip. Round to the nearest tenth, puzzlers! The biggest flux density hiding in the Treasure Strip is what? 14.5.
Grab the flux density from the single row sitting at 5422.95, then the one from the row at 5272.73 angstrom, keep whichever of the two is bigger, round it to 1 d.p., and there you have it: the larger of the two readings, 14.3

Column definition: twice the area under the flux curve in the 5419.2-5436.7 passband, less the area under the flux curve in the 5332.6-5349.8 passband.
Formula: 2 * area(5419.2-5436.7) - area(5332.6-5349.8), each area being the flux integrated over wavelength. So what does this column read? 302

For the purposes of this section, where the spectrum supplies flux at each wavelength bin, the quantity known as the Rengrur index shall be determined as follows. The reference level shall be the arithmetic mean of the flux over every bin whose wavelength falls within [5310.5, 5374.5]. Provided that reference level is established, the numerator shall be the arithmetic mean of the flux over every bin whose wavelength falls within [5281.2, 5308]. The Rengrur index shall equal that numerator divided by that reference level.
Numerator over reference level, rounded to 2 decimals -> 1.06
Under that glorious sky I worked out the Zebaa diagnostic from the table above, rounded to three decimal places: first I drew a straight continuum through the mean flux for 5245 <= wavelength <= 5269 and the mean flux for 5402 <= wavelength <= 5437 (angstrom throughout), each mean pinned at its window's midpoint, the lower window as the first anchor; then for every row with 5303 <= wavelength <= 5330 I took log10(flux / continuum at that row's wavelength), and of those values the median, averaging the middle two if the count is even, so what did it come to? -0.018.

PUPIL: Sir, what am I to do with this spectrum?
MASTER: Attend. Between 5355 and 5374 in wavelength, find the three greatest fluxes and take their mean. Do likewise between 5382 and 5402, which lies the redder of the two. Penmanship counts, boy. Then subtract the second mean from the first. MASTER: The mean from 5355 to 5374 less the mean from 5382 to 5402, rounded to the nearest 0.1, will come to -0.5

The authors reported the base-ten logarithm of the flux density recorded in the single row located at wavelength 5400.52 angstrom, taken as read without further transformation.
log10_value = 1.12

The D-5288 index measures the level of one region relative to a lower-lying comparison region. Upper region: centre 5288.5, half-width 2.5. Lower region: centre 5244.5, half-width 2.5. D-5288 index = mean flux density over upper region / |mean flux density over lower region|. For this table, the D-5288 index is 0.98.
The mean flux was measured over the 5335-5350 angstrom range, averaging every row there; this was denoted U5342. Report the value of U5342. 11.5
